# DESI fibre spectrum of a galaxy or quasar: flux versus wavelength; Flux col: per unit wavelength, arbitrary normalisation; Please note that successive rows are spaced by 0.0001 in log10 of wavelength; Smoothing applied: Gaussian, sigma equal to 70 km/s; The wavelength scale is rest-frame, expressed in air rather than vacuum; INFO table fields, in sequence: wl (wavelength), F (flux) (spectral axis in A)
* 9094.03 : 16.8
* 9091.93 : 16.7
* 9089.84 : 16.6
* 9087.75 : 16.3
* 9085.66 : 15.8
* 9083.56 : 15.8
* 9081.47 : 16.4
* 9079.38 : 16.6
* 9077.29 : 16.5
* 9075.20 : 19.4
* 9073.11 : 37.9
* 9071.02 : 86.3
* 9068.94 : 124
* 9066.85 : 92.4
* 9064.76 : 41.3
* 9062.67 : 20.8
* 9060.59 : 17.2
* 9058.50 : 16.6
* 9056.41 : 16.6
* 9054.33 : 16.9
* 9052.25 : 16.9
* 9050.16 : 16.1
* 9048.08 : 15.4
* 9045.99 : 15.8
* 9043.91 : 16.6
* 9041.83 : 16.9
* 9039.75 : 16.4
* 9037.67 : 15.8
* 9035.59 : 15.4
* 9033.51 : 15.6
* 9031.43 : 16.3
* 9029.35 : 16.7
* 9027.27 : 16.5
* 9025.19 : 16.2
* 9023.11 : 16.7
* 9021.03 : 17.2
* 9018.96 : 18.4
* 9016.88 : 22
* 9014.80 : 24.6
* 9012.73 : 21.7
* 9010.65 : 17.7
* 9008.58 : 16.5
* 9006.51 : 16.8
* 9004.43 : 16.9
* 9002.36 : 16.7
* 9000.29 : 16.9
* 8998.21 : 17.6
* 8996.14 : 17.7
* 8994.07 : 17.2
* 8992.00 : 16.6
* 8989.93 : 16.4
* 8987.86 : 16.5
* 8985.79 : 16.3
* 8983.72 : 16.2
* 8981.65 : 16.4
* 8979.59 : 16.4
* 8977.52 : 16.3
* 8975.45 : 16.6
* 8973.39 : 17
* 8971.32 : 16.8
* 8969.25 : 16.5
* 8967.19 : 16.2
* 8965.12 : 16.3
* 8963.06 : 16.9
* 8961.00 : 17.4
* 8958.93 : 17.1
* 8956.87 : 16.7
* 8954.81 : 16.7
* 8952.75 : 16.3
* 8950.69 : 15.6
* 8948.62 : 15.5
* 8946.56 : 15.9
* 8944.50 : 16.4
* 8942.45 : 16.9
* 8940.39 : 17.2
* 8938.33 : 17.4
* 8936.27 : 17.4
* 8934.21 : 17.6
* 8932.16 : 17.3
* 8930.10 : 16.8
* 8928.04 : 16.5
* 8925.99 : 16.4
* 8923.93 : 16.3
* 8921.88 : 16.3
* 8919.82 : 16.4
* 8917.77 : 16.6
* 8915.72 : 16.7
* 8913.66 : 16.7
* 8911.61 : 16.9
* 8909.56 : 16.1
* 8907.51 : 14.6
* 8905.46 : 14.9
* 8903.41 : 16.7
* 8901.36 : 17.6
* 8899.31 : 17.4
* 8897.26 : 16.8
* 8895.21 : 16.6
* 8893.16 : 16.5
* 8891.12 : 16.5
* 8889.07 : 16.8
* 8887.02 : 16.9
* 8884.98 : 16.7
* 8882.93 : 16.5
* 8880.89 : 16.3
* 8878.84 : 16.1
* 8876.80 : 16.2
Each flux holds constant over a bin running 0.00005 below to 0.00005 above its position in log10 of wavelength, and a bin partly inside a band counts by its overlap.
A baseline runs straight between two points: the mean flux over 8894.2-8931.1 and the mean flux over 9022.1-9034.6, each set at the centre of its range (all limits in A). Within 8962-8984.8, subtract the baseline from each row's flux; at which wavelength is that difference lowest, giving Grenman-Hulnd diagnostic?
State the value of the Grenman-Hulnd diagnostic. 8967.19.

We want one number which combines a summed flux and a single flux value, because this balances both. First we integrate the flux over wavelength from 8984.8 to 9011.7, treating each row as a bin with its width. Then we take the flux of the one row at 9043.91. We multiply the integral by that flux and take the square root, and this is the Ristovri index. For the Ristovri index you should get 86.9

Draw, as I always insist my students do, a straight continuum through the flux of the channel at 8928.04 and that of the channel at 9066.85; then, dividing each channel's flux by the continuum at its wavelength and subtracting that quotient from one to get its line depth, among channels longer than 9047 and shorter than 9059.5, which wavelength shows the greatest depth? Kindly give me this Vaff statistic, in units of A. 9048.08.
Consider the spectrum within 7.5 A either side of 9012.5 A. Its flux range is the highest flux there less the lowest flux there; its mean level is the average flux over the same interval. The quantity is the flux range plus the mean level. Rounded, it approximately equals 28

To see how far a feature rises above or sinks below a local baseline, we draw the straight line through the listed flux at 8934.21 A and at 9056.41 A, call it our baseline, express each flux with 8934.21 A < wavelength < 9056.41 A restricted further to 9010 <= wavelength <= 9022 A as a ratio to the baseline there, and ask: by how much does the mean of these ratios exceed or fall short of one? 0.20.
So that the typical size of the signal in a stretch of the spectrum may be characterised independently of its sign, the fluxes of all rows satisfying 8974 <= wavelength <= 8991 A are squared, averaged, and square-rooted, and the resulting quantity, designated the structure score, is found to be 16.4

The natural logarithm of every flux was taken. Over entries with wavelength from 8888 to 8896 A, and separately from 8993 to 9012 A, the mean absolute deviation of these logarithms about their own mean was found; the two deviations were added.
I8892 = 0.029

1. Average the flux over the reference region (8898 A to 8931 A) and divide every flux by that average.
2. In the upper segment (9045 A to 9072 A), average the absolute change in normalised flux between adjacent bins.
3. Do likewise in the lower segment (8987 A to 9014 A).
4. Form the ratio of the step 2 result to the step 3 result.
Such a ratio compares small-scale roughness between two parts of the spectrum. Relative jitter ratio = 18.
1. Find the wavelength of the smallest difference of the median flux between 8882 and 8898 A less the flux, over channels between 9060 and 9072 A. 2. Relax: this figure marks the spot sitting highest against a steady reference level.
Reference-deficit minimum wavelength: 9068.94 A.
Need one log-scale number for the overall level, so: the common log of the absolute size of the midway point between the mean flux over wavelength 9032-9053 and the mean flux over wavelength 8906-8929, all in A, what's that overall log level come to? 1.21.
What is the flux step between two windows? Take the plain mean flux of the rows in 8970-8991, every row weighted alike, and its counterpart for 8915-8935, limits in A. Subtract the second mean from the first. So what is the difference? -0.2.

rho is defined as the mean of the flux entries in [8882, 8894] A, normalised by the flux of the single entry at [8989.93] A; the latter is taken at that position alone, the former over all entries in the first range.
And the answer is 1.02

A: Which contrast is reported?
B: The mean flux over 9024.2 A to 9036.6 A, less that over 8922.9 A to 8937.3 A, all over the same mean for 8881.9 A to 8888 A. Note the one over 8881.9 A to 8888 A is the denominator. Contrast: -0.047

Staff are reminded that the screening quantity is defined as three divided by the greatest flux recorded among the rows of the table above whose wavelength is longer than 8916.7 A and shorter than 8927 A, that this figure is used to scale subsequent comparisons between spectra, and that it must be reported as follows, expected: 0.181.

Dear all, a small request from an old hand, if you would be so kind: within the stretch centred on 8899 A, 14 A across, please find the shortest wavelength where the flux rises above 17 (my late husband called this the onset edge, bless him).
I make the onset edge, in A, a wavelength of 8899.31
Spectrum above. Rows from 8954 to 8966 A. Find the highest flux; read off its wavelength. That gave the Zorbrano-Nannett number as 8961.00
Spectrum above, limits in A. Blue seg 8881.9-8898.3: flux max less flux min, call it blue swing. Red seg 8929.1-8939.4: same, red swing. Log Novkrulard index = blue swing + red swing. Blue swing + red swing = 1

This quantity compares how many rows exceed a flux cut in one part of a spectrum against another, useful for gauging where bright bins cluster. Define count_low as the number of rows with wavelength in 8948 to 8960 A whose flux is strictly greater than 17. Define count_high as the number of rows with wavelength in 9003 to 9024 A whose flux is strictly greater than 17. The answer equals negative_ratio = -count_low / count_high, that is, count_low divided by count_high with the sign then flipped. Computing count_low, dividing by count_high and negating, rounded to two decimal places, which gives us -0.17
